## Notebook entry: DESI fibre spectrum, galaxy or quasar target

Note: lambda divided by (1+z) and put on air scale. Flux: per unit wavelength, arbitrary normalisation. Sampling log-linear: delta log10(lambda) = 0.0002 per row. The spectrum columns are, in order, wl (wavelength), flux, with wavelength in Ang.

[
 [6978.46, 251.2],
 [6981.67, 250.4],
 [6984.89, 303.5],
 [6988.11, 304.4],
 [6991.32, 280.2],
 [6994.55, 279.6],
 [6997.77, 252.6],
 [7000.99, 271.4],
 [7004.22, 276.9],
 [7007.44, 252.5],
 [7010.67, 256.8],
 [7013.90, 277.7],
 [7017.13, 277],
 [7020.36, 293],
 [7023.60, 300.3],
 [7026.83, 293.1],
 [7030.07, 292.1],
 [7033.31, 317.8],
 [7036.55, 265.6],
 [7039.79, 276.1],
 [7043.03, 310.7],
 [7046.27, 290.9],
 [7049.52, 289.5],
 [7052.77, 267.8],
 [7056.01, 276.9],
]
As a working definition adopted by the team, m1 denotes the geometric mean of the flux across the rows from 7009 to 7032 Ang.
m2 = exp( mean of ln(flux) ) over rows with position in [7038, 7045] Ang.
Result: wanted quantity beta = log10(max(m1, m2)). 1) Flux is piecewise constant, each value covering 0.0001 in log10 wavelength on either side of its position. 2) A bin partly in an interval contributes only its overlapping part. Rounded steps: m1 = 284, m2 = 293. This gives 2.47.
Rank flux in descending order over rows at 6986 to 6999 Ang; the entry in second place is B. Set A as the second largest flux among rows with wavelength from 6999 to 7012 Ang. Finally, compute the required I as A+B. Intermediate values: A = 271.4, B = 280.2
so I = 552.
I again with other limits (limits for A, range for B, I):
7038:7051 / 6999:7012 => 562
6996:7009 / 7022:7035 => 572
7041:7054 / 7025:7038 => 584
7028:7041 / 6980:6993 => 596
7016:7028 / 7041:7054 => 584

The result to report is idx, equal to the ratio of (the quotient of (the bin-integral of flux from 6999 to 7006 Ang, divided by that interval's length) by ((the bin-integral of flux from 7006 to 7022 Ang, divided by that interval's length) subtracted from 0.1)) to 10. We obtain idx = -0.100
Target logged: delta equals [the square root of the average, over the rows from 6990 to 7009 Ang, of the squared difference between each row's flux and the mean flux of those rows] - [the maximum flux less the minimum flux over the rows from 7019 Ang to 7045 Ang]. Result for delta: -40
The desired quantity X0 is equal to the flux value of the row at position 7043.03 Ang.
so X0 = 310.7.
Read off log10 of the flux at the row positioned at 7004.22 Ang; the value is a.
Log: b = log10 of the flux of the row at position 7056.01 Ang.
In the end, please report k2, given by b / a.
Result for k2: 1.000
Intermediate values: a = 2.44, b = 2.44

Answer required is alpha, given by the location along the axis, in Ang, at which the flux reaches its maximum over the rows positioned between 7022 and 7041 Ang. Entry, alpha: 7033.31 Ang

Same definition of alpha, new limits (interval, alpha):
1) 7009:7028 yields 7023.60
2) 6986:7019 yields 6988.11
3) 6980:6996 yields 6988.11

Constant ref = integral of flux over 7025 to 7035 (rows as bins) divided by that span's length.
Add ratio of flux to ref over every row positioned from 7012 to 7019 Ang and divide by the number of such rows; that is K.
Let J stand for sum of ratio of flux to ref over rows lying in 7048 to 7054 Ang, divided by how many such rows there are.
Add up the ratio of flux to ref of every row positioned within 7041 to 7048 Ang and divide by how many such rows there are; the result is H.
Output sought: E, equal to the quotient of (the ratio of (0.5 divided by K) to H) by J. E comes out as 0.59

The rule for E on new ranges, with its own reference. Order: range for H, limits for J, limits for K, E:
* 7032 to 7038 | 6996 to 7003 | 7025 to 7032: 0.61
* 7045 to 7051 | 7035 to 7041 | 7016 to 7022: 0.61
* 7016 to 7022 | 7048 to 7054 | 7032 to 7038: 0.59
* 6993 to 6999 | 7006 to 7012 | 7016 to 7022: 0.70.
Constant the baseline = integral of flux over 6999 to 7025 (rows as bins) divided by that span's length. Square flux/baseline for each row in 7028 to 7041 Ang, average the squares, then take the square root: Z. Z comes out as 1.05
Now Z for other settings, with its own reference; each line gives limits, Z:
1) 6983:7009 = 1.01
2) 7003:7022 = 0.99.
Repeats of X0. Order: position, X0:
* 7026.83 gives 293.1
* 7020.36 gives 293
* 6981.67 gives 250.4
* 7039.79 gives 276.1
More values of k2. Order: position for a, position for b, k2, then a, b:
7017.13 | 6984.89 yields 1.016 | 2.44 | 2.48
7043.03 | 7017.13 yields 0.980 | 2.49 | 2.44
